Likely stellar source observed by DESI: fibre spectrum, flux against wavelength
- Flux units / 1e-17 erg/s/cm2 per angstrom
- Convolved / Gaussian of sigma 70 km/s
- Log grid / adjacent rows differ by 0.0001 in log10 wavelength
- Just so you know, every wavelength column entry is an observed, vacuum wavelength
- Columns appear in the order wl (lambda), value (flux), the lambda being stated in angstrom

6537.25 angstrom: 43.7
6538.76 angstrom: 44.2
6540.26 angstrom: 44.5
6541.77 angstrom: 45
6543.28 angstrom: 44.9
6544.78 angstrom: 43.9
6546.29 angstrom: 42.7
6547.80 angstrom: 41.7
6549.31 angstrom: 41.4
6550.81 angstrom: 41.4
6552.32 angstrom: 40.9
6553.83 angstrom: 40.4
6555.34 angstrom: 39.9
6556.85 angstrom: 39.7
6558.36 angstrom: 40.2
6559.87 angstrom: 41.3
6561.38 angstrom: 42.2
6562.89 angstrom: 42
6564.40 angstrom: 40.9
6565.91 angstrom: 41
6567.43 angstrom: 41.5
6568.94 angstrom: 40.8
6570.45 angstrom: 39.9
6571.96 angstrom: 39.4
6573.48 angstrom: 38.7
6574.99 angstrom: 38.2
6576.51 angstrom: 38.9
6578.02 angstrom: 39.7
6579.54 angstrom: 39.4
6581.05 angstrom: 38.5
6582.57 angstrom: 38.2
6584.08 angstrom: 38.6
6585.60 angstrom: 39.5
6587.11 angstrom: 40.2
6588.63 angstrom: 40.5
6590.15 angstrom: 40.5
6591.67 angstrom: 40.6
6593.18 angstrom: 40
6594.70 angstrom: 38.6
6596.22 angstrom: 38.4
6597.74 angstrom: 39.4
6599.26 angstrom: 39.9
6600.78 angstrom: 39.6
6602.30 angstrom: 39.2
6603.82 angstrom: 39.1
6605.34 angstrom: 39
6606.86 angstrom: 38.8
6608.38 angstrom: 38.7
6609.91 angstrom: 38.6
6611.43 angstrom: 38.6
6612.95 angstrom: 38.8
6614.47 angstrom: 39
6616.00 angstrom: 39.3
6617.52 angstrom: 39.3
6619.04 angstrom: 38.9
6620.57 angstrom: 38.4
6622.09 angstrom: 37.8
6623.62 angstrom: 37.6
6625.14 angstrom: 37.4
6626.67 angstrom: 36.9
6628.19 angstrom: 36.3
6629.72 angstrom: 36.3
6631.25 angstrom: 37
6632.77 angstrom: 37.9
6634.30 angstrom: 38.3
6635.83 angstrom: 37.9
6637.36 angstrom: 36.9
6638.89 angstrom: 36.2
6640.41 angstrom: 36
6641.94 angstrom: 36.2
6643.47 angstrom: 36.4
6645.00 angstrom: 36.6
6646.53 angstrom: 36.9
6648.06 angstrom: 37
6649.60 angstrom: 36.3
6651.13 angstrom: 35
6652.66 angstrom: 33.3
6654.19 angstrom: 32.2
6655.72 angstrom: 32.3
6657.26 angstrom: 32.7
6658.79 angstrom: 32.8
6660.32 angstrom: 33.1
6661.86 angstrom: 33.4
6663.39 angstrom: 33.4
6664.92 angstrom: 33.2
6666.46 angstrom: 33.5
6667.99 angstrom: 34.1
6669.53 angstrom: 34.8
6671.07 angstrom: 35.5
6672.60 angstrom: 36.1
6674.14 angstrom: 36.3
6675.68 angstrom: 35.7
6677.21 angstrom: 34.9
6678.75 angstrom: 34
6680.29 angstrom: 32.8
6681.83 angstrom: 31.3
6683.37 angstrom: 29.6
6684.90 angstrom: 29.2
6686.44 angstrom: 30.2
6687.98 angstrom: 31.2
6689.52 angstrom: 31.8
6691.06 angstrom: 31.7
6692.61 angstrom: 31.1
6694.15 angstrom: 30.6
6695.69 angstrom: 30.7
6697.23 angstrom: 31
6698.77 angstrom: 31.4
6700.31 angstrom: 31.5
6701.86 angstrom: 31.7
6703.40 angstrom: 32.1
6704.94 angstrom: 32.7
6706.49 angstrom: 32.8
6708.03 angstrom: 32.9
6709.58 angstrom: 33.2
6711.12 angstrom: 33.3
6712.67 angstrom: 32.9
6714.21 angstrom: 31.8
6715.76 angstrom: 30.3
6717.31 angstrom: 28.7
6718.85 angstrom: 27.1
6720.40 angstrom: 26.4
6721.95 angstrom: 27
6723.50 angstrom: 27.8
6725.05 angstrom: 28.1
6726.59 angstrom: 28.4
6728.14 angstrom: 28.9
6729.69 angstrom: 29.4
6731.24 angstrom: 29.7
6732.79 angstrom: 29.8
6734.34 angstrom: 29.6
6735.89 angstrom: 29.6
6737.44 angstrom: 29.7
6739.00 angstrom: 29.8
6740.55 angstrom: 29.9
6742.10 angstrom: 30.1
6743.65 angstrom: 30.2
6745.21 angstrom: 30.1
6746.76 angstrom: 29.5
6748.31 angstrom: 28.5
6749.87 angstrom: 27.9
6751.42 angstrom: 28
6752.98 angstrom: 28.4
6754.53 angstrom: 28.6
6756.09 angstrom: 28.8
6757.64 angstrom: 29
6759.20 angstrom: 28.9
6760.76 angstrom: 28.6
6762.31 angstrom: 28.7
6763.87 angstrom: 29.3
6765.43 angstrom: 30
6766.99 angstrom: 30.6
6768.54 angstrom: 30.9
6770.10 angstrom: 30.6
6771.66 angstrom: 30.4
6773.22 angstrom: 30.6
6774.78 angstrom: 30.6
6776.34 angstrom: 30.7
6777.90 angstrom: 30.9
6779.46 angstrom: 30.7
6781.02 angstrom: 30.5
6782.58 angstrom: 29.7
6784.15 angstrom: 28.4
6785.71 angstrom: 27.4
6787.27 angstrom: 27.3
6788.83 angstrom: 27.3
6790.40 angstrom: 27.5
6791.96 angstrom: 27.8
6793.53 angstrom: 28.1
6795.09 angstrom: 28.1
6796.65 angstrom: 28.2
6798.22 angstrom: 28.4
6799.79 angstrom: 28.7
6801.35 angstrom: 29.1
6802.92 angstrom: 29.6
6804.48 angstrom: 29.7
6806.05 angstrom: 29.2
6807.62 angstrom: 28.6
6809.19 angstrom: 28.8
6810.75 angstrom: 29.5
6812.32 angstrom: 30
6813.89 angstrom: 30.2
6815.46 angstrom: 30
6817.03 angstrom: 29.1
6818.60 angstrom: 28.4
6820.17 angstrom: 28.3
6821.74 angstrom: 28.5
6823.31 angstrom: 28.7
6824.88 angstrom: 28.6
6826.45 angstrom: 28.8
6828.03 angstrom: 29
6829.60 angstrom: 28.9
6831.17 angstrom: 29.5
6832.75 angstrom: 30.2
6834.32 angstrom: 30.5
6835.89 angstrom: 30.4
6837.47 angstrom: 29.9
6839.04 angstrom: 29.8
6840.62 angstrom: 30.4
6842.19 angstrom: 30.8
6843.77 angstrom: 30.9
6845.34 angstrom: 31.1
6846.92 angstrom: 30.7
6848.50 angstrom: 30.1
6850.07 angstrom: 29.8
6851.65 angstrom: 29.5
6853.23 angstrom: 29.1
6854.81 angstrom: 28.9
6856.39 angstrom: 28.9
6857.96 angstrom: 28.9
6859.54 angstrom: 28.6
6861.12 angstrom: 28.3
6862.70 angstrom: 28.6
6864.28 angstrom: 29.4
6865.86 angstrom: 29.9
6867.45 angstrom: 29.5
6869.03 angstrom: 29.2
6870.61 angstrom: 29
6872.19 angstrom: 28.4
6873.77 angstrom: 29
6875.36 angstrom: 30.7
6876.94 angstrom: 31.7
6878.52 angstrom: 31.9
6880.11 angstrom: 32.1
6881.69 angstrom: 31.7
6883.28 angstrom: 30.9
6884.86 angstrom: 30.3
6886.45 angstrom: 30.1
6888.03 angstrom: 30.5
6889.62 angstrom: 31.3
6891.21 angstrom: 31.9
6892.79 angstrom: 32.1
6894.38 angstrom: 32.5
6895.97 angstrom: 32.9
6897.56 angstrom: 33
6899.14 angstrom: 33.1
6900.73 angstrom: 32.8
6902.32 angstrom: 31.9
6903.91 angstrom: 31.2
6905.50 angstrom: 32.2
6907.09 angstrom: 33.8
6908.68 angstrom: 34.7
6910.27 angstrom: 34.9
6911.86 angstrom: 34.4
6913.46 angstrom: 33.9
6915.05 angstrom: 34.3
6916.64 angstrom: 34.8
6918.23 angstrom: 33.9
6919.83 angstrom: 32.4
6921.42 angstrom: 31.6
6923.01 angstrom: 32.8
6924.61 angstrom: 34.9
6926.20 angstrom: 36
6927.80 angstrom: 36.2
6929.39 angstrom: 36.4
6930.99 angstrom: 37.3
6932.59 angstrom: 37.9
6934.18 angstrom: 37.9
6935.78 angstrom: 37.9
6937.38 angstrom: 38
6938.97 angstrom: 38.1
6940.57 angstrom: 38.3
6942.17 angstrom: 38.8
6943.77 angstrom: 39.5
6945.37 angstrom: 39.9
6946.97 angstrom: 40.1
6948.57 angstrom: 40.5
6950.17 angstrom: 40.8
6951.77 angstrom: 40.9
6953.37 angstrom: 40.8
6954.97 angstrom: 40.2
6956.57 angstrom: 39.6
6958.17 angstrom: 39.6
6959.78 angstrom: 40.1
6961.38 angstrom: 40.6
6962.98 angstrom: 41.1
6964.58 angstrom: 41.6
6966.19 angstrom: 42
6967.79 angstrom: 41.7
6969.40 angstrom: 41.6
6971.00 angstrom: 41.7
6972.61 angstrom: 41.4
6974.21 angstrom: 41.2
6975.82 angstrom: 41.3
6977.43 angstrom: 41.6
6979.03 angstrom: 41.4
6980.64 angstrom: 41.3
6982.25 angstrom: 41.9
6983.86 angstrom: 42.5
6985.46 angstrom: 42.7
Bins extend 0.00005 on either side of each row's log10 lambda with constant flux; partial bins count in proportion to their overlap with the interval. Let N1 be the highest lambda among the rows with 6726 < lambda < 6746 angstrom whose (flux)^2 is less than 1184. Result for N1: 6745.21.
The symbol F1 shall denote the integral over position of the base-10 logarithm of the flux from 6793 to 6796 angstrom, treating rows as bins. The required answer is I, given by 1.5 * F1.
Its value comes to 6.54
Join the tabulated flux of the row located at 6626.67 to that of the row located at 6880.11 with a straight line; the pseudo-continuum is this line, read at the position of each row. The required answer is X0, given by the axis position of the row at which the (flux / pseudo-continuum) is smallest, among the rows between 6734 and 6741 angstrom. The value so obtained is 6734.34 angstrom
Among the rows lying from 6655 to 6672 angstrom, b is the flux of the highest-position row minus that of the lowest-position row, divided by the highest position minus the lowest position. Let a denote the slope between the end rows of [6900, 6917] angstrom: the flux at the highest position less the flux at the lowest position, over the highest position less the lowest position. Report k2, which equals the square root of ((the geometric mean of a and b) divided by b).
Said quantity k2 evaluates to 0.9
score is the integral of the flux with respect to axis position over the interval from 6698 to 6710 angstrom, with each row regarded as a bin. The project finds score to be 387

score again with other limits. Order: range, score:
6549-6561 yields 488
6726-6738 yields 353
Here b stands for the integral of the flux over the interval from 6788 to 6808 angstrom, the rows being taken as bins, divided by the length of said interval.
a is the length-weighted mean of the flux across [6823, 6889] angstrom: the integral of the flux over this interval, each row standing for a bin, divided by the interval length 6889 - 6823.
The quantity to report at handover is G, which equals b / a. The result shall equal 0.95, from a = 29.8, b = 28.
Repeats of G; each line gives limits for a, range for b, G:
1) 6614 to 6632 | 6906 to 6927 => 0.90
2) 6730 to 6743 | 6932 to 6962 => 1.33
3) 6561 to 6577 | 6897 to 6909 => 0.81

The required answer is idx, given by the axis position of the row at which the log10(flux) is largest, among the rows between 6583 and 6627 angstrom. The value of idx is 6591.67 angstrom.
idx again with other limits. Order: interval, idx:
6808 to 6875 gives 6845.34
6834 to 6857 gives 6845.34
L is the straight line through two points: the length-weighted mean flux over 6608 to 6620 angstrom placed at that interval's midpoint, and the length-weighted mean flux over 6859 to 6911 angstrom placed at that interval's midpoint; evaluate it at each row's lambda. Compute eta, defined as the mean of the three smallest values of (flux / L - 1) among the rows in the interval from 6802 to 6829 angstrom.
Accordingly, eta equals -0.14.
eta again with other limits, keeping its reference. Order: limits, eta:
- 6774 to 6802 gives -0.19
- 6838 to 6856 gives -0.09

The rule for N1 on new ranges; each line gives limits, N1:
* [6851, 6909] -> 6907.09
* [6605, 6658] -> 6657.26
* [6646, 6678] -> 6667.99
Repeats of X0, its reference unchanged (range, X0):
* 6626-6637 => 6628.19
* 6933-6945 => 6934.18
